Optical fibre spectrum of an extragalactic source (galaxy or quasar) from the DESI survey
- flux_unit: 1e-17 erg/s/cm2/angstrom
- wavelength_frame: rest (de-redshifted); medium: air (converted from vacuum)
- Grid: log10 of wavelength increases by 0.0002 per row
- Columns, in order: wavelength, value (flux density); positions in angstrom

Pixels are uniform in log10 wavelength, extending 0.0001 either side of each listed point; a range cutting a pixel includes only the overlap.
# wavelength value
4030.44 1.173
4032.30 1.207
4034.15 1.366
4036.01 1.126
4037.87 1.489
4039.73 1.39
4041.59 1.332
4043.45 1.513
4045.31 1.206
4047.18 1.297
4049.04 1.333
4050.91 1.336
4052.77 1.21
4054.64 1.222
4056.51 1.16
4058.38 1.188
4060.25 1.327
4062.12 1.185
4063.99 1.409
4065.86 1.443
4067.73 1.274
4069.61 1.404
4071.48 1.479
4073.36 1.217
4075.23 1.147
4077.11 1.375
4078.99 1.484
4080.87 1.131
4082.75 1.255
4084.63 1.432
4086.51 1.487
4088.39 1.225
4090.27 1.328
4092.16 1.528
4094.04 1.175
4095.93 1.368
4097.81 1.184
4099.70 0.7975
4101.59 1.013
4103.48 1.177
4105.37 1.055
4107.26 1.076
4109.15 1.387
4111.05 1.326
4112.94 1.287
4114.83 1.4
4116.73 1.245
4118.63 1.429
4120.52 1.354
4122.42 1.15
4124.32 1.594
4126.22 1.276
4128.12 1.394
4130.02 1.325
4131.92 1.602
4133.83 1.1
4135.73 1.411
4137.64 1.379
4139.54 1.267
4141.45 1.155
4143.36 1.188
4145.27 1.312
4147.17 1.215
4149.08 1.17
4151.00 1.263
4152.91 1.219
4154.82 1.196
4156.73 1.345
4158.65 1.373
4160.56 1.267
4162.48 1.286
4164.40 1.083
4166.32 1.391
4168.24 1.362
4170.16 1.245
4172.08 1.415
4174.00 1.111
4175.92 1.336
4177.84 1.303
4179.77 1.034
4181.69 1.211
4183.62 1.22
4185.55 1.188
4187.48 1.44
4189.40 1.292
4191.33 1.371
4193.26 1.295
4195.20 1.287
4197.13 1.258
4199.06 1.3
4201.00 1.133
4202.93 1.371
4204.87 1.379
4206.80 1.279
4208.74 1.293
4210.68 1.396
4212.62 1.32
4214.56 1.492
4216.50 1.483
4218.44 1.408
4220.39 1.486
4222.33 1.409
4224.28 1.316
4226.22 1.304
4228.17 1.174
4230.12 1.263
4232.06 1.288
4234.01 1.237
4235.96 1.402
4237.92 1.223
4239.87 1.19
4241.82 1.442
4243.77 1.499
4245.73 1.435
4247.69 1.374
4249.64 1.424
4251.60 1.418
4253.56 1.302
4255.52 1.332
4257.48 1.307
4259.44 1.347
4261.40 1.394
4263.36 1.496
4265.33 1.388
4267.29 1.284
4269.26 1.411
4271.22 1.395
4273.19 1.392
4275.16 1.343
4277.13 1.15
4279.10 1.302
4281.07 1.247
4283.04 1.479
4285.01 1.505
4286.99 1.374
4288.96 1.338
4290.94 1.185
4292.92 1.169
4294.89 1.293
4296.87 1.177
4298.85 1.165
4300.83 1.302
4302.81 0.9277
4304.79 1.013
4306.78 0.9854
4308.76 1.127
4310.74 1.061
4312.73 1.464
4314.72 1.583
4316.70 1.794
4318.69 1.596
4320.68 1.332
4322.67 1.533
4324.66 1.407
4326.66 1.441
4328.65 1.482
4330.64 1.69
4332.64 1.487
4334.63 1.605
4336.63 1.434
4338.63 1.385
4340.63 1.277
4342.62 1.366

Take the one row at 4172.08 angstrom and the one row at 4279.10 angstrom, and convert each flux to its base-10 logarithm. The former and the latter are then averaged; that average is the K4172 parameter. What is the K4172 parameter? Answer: 0.133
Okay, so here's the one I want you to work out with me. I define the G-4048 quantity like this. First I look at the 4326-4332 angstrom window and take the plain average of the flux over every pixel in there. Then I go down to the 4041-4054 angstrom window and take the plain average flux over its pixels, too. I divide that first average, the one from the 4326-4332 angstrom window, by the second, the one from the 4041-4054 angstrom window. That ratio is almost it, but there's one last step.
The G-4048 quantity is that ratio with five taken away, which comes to -3.83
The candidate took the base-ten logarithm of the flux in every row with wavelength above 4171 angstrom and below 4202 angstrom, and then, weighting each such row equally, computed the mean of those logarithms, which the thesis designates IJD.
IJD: 0.100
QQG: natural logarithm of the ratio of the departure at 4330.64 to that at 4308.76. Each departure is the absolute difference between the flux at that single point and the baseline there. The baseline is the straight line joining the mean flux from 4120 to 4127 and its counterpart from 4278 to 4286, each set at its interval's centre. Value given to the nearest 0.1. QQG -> 0.1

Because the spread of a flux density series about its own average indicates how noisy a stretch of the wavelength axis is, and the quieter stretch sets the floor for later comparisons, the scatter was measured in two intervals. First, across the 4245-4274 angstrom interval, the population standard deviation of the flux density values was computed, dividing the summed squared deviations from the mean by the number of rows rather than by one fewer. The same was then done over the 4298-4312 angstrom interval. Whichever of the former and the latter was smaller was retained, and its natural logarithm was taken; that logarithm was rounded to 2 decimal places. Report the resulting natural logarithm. -2.90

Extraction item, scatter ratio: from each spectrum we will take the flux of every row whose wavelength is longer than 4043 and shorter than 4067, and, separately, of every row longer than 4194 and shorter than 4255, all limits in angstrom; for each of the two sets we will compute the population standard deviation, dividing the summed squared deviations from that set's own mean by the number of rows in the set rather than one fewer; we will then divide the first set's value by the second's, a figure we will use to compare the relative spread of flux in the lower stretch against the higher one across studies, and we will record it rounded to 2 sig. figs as 1.1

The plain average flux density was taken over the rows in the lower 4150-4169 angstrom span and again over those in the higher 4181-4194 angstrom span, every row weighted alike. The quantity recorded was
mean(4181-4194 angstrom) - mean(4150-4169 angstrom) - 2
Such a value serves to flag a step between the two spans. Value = -1.99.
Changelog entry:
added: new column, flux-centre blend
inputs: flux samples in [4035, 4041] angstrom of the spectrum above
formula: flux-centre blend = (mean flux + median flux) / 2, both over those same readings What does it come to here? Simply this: 1.36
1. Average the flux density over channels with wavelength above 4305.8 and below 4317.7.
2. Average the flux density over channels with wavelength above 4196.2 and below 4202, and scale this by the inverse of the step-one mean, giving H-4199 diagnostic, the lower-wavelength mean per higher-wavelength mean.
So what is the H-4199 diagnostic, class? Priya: 0.921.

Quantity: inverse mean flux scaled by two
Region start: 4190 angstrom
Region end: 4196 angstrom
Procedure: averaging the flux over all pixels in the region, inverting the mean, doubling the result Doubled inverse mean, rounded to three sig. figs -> 1.52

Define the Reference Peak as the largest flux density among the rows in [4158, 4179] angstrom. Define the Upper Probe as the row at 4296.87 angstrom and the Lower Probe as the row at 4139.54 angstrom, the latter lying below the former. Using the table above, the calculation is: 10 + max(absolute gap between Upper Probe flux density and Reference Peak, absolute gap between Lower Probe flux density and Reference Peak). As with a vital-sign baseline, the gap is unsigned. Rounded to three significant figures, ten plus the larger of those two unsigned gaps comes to 10.2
